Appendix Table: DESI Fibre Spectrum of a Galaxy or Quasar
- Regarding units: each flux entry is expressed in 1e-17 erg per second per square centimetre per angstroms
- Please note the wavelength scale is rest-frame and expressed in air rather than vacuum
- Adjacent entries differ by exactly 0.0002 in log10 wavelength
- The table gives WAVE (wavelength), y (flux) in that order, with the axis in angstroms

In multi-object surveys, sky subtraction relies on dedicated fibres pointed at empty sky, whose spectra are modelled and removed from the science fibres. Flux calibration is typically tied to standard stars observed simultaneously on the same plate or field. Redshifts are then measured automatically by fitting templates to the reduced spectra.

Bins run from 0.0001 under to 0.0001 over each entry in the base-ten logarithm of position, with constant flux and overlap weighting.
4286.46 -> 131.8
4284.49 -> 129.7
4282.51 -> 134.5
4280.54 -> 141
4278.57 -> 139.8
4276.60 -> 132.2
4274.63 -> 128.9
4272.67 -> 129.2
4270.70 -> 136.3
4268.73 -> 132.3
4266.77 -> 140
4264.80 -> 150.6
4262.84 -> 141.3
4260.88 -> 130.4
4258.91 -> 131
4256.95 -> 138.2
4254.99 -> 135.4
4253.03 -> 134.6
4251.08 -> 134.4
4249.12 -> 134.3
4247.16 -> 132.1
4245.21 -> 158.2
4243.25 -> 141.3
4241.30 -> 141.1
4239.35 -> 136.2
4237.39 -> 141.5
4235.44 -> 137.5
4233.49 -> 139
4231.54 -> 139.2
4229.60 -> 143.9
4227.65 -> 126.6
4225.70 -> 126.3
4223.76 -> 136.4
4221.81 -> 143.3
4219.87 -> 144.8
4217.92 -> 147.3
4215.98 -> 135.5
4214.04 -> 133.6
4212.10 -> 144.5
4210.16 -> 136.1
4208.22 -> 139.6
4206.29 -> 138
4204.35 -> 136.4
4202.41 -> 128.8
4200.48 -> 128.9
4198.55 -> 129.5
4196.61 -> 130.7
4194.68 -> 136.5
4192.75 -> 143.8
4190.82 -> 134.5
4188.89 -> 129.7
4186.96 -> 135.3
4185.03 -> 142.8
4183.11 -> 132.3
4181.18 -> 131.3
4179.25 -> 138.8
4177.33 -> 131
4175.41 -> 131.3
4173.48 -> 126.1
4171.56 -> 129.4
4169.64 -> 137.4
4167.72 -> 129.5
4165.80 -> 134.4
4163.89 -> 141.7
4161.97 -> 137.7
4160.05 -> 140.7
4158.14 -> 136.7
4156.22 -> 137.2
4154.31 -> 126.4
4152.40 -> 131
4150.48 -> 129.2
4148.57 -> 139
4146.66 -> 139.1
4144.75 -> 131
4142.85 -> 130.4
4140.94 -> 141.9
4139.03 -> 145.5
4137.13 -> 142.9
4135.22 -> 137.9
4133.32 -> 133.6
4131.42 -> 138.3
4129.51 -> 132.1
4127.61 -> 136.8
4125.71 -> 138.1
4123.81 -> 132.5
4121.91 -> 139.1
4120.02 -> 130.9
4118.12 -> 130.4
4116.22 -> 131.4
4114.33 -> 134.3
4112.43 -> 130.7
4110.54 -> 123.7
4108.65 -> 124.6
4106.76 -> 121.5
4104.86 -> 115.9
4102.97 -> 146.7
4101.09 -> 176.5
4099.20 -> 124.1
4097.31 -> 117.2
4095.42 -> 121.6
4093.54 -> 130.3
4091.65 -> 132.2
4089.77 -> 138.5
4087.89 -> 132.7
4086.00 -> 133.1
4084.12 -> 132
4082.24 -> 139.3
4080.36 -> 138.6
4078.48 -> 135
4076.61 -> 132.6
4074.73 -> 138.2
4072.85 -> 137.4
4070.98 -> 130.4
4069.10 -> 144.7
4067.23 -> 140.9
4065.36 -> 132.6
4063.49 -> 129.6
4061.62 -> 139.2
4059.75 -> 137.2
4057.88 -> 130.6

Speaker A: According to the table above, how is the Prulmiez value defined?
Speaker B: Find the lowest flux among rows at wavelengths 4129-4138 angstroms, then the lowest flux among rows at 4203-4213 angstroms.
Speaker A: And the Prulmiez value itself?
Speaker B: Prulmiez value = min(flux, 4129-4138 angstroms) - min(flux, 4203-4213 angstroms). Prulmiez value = -4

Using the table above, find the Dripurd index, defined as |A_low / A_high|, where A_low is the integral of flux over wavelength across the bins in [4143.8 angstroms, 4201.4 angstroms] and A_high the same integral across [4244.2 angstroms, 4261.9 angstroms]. 3.2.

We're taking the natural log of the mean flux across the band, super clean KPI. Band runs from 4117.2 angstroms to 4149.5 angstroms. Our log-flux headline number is 4.916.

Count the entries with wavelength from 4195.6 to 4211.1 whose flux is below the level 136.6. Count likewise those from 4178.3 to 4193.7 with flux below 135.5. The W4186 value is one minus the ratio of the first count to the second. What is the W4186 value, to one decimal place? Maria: -0.2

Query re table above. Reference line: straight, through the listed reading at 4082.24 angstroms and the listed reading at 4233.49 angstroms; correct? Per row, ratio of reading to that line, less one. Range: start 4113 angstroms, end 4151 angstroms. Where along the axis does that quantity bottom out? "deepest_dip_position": 4150.48 angstroms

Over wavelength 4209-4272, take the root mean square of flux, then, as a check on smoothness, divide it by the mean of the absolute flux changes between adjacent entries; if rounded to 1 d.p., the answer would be 22.4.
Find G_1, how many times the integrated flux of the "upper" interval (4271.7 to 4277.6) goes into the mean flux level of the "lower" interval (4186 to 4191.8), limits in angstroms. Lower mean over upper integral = 0.173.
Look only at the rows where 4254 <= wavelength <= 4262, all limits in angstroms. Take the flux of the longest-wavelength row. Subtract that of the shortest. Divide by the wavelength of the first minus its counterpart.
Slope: -0.8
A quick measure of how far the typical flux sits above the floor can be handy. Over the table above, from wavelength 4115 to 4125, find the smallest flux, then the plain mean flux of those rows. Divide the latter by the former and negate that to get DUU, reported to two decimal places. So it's -1.02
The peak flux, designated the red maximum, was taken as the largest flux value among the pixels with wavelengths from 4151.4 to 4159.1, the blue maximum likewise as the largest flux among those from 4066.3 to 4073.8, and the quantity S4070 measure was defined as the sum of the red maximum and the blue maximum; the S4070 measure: 282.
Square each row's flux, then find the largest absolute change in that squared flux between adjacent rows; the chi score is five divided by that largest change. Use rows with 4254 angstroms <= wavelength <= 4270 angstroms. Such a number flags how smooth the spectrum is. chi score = 0.0016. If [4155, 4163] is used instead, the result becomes 0.0045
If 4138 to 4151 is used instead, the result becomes 0.0016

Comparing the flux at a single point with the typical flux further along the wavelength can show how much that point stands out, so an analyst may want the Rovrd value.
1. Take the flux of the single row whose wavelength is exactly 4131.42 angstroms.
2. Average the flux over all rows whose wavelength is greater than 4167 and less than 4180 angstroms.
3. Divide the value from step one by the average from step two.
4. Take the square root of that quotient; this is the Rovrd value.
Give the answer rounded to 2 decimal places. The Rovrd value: 1.02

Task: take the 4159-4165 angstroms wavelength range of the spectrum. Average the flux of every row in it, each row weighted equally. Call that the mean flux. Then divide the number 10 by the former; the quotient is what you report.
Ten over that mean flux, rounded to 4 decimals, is 0.0714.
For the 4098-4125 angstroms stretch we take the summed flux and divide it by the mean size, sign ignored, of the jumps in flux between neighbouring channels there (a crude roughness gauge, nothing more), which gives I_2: 159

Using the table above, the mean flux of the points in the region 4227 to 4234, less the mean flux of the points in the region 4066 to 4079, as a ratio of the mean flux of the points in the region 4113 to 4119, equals 0.00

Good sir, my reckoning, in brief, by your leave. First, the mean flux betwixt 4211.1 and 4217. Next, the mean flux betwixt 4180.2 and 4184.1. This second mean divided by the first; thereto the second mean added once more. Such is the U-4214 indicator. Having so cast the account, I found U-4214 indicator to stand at 133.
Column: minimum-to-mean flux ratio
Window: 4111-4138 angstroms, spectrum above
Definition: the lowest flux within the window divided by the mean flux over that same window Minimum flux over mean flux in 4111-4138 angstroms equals 0.97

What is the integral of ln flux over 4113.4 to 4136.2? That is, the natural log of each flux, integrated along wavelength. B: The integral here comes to 112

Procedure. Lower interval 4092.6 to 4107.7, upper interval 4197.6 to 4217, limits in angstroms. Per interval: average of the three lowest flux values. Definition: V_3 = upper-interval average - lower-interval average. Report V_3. 10.9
